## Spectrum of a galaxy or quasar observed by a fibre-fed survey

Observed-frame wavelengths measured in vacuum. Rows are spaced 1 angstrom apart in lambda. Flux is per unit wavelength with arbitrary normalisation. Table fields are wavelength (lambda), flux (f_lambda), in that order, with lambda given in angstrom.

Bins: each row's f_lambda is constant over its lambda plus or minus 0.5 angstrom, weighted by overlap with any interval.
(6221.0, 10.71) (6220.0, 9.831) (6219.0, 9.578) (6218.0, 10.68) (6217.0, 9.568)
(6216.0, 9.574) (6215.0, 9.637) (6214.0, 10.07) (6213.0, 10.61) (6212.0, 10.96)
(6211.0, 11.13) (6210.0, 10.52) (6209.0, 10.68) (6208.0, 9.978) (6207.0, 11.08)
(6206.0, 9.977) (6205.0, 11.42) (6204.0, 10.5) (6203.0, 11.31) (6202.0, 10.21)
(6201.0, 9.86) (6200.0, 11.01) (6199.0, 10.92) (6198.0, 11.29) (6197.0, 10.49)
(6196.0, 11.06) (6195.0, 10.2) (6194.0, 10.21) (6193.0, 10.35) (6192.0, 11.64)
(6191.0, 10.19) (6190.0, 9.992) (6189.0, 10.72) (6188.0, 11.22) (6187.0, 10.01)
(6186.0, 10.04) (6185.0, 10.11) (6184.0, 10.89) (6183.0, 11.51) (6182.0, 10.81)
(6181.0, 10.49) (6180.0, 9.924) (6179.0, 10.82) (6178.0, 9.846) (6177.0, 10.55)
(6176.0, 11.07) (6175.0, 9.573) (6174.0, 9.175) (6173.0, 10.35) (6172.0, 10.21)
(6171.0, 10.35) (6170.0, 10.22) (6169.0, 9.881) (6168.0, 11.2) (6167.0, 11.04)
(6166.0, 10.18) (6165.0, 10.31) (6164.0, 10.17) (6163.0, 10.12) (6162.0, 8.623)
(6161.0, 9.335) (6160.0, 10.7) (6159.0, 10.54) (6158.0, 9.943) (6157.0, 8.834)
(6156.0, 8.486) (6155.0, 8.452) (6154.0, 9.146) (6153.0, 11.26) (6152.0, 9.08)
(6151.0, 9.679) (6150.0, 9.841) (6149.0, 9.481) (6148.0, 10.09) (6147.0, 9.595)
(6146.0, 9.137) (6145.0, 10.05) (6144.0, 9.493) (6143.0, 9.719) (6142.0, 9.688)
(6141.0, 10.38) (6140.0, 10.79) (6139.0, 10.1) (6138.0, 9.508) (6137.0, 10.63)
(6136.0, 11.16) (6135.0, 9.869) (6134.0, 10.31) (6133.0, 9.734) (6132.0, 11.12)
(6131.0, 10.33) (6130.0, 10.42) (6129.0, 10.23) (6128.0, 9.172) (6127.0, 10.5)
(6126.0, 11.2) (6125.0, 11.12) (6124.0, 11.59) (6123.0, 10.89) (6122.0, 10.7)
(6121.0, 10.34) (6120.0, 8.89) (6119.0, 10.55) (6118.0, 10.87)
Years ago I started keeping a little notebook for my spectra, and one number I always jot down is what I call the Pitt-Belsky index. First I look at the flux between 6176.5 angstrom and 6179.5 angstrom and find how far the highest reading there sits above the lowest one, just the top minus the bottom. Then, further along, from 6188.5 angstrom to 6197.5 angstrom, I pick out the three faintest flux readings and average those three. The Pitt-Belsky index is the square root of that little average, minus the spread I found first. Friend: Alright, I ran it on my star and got 2.2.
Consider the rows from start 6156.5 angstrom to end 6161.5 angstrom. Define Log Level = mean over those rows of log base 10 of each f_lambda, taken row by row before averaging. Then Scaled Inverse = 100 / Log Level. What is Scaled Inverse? 101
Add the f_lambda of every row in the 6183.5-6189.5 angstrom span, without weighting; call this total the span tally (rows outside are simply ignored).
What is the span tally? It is 63.0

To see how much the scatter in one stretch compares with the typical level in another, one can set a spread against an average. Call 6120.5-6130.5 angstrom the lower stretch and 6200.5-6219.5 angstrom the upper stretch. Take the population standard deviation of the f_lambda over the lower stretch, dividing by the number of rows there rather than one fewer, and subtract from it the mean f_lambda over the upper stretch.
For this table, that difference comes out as -9.75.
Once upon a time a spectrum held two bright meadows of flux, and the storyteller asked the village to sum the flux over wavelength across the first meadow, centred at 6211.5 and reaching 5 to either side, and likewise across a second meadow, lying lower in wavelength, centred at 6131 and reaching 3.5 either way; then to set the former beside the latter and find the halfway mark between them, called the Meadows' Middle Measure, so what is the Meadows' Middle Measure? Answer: 88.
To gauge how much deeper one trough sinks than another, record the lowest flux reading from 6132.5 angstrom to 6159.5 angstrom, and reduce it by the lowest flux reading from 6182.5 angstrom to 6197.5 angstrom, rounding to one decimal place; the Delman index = -1.5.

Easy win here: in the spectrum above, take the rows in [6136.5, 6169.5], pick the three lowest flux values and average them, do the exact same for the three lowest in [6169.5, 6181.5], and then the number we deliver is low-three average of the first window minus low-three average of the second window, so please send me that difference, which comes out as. -1.0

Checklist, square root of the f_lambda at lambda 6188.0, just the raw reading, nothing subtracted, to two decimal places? 3.35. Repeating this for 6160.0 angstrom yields 3.27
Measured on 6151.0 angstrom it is 3.11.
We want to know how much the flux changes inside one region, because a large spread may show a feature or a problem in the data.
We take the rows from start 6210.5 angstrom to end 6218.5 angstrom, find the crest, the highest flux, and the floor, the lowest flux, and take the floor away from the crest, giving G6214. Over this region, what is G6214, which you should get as 1.56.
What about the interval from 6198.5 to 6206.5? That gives 1.56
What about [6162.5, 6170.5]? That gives 1.32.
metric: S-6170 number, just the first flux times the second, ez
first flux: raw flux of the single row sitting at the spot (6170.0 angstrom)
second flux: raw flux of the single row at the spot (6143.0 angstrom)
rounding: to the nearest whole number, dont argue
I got 99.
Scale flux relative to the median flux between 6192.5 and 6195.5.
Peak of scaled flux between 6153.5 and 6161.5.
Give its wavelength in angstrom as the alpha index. 6160.0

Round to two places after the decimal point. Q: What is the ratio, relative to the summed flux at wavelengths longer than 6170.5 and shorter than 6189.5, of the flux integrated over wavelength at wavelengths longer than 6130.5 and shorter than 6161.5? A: 1.55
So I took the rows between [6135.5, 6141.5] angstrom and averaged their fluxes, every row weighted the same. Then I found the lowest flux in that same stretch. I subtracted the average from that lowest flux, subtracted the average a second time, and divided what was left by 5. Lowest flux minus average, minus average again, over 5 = -2.27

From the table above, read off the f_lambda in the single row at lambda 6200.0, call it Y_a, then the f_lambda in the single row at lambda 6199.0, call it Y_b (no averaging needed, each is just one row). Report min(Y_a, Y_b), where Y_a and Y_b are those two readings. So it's 10.9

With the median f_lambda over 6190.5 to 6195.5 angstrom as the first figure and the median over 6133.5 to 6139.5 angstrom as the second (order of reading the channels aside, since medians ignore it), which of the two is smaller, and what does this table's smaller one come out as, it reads 10.2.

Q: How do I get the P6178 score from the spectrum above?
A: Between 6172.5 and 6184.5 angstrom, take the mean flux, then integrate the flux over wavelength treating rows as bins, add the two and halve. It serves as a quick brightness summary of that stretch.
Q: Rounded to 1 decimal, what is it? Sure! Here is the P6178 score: 67.7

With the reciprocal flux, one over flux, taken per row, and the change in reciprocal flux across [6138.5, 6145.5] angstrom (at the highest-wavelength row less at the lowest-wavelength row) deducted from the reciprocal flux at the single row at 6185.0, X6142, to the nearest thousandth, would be 0.098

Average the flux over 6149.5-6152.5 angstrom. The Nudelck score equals 9.5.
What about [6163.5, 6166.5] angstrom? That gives 10.2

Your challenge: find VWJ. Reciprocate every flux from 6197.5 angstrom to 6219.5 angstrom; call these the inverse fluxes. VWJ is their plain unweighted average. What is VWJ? 0.096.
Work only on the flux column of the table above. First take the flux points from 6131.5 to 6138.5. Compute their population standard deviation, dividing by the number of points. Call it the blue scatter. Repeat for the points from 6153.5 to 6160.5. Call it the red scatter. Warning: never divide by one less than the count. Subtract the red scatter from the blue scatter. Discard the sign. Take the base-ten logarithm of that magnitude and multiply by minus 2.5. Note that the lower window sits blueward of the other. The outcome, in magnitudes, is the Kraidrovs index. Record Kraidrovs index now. 1.5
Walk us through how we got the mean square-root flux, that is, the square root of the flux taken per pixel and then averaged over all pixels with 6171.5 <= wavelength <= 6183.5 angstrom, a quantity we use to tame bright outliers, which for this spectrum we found 3.217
